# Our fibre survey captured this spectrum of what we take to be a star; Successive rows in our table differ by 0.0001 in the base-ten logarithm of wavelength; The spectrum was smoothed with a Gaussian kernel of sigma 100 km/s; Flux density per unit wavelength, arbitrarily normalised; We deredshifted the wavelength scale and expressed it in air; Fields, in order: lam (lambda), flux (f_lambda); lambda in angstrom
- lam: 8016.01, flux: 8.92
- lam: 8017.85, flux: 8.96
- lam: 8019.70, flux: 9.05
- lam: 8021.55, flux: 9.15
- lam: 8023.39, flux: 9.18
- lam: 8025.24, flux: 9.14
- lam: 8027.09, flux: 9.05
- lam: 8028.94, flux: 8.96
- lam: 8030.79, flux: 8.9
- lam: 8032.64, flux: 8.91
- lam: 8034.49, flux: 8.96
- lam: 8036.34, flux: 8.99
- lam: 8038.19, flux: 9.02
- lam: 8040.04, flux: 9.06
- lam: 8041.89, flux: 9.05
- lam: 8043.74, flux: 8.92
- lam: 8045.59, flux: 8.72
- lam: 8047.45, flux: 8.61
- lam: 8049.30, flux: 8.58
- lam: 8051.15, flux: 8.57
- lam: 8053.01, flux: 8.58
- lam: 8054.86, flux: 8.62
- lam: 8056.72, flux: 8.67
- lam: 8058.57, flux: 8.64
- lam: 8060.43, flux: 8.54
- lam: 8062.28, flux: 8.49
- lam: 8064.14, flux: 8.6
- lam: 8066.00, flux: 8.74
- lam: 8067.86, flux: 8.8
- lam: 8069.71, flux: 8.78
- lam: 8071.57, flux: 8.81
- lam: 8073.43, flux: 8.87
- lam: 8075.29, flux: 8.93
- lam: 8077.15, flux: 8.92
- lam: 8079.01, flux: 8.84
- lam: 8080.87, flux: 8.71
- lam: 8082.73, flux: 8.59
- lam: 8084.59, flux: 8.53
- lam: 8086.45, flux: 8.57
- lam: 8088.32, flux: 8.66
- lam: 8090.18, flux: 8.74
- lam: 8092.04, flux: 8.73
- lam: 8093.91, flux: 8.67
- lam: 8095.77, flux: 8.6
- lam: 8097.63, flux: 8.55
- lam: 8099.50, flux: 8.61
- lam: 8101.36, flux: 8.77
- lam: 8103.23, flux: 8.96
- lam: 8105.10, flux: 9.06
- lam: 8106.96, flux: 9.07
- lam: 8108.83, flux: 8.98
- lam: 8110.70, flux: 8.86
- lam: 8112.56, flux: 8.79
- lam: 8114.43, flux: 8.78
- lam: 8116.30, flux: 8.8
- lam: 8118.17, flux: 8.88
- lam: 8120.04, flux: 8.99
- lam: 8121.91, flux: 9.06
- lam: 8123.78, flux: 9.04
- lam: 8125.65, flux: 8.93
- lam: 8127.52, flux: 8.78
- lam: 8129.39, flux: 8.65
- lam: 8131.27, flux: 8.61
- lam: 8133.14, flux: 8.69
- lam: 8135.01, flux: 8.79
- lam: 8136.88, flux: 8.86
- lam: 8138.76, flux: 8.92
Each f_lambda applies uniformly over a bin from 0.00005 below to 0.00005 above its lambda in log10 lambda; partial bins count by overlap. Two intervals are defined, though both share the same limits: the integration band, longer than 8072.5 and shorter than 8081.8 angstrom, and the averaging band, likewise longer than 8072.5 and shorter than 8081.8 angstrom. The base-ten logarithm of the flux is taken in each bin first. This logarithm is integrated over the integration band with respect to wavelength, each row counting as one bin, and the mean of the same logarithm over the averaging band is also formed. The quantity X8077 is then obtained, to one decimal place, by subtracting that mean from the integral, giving 7.9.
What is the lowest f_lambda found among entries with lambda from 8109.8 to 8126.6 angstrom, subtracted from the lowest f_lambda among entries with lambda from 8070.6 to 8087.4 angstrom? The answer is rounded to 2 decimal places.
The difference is -0.25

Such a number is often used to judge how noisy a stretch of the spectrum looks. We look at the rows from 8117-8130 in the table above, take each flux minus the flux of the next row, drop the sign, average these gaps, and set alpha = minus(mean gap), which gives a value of -0.10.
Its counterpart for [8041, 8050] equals -0.12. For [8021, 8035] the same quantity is -0.05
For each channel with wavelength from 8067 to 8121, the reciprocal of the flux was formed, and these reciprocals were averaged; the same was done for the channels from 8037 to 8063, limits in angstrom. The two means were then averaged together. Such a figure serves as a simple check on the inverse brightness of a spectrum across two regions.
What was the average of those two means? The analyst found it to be 0.114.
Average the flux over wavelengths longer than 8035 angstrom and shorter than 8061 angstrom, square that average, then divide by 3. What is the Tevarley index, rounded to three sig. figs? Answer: 25.6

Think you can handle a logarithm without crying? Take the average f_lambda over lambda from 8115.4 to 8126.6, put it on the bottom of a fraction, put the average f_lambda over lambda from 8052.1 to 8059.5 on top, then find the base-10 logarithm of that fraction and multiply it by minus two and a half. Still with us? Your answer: 0.040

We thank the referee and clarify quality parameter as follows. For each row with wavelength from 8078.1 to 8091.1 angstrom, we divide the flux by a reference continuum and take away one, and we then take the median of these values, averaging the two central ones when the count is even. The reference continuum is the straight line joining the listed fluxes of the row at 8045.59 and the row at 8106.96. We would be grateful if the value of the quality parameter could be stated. -0.034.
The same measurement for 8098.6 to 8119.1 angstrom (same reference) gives -0.028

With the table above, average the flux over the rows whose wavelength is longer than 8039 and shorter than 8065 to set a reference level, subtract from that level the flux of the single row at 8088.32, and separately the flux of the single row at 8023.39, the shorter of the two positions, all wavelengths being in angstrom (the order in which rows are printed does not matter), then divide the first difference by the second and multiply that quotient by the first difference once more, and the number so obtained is 0.00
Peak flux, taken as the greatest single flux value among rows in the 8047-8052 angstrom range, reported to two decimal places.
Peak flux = 8.61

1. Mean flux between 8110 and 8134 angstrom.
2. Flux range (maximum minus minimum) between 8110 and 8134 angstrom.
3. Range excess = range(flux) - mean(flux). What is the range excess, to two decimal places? -8.39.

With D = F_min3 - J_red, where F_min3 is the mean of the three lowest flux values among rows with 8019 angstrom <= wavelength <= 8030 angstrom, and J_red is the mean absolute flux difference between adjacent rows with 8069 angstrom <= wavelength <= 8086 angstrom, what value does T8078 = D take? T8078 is 9.0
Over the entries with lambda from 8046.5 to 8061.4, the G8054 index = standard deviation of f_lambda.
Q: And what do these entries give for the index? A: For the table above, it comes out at 0.04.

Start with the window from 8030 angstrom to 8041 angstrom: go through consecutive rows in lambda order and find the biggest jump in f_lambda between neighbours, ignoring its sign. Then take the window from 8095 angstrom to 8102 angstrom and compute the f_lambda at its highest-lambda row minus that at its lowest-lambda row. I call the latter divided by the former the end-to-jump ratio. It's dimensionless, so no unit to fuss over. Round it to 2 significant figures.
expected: 3.4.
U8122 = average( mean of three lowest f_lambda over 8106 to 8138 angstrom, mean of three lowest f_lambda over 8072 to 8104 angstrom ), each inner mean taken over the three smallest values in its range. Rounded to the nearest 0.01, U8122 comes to 8.60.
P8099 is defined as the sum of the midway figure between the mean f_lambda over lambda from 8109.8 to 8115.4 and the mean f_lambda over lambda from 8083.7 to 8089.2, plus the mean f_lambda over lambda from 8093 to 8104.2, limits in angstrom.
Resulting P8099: 17.4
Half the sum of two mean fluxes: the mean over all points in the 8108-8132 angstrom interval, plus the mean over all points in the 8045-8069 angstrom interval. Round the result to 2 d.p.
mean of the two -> 8.74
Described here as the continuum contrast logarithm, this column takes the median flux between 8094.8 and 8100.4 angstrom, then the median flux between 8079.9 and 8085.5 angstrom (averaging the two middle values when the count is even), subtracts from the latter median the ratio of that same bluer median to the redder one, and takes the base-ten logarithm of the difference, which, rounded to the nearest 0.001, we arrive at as 0.880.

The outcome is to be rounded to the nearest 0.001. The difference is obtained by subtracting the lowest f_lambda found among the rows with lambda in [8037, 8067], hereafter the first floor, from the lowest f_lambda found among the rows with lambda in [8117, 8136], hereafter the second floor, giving 0.120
